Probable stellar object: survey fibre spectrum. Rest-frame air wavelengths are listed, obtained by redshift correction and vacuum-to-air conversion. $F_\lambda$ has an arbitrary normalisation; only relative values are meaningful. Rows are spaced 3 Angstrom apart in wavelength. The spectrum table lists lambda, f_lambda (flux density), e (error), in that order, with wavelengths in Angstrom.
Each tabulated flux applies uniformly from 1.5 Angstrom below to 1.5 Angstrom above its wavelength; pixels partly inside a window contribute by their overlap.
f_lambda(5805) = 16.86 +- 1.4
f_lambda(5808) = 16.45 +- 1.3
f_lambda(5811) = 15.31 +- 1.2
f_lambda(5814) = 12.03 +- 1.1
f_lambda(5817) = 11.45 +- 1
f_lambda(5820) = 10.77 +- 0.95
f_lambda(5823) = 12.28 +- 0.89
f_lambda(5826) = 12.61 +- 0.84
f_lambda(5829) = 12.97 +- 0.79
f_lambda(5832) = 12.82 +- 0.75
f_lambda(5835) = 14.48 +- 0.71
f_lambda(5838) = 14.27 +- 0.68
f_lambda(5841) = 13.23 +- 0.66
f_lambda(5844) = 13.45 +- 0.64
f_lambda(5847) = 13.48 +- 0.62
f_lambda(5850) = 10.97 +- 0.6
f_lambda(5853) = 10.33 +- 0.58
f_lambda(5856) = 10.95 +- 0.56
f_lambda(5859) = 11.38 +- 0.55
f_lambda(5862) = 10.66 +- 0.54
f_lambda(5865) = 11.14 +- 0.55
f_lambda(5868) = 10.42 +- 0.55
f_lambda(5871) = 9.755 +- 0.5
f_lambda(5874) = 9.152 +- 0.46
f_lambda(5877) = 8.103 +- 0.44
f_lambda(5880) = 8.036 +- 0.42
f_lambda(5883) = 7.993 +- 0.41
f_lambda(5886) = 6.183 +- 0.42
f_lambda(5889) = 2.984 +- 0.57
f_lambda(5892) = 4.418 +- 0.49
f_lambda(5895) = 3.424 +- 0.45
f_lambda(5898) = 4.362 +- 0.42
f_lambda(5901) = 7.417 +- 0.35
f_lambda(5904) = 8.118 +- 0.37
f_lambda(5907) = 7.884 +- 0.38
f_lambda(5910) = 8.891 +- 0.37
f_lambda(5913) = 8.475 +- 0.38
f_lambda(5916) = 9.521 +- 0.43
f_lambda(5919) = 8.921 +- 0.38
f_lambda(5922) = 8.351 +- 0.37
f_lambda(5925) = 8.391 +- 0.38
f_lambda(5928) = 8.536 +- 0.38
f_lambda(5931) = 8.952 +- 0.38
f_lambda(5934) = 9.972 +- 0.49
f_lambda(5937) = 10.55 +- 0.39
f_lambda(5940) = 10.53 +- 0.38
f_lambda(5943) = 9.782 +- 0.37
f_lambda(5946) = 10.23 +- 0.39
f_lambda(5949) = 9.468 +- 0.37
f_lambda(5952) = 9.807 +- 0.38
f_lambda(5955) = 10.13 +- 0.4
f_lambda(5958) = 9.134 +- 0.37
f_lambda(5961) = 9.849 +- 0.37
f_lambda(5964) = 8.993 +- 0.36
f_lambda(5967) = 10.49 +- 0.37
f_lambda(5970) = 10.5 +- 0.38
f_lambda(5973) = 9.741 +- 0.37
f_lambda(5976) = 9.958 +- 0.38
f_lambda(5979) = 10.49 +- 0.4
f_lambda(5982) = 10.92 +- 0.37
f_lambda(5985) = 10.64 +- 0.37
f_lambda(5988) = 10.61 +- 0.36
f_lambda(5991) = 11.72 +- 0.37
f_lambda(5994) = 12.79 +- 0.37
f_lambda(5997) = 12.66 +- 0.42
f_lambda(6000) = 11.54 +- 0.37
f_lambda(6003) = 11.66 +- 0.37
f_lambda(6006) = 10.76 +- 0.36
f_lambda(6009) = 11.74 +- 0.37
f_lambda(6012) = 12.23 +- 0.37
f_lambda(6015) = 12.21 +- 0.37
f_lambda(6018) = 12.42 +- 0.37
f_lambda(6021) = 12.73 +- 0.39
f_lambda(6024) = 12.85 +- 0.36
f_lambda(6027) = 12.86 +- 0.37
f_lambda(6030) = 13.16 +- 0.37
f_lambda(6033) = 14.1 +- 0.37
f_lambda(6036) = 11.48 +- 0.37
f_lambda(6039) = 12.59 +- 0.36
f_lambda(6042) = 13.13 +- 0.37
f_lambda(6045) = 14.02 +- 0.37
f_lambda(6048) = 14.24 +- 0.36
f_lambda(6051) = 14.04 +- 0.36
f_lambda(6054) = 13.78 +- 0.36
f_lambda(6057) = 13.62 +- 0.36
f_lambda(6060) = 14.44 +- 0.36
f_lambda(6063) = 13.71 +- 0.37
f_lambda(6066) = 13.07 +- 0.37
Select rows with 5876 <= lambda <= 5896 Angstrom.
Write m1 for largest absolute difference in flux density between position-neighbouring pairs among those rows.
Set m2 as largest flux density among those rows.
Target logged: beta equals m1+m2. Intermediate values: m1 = 3.2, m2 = 8.103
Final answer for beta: 11.3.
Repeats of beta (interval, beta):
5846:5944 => 16.7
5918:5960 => 11.6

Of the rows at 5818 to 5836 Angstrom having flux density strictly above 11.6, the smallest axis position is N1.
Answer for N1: 5823 Angstrom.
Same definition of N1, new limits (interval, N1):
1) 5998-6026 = 6003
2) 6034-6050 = 6039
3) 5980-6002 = 5991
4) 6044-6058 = 6045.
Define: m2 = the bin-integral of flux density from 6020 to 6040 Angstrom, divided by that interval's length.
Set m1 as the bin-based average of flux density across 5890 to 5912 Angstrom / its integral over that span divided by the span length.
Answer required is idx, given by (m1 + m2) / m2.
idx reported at 1.5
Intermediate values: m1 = 6.3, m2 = 13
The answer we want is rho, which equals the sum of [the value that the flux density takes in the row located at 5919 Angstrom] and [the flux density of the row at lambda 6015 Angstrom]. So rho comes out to 21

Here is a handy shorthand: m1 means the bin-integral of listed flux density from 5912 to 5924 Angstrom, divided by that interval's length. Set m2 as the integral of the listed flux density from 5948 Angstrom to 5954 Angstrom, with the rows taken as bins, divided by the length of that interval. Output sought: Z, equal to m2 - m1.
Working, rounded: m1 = 8.8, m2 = 9.7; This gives 1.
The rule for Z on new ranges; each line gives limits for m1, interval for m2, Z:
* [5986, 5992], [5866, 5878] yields -2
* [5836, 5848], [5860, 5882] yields -4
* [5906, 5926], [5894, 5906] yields -3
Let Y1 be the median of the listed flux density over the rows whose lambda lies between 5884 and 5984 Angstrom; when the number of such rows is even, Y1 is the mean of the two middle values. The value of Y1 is 9.1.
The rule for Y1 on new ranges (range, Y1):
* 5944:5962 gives 9.8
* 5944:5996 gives 10.2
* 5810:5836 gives 12.6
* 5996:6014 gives 11.7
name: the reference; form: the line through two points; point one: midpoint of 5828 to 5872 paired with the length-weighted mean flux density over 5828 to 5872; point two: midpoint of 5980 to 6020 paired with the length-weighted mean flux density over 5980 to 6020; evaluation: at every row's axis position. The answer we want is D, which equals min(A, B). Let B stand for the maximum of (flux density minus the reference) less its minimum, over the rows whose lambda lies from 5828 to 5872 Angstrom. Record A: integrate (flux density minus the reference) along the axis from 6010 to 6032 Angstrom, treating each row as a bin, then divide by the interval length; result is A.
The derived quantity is 1.0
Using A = 1.0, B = 4.6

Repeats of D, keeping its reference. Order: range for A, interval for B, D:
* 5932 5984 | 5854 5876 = -1.8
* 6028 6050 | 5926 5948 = 1.7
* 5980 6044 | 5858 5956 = 0.5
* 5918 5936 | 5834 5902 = -3.0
